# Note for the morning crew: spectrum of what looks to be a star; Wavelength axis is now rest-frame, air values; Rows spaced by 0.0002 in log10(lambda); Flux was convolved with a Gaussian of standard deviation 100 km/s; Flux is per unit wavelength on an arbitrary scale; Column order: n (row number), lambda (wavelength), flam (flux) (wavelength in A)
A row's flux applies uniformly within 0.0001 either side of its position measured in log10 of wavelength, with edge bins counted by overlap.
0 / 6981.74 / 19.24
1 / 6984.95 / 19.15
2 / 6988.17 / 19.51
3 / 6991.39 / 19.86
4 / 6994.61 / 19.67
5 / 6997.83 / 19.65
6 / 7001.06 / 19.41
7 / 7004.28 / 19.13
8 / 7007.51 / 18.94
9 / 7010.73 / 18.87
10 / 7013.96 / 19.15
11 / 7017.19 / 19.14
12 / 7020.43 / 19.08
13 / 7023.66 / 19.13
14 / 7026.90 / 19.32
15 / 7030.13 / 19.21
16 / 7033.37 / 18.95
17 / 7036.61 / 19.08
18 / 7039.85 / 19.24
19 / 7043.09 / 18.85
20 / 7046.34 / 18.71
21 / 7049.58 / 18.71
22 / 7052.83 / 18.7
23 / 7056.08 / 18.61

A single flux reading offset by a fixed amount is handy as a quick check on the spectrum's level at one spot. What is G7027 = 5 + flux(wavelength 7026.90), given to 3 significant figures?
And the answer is 24.3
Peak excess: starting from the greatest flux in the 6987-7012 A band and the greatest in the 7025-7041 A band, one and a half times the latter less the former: 9.1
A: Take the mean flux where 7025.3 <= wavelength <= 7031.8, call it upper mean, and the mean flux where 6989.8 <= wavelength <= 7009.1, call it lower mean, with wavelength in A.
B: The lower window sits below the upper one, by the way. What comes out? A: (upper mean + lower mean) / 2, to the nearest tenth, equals 19.4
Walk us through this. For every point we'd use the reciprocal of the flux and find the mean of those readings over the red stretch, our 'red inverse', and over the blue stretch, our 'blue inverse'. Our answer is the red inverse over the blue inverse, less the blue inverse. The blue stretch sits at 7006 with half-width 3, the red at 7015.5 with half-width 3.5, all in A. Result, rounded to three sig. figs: 0.942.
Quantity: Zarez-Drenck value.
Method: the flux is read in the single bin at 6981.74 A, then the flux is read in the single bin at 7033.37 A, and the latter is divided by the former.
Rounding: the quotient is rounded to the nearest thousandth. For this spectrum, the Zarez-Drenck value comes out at 0.985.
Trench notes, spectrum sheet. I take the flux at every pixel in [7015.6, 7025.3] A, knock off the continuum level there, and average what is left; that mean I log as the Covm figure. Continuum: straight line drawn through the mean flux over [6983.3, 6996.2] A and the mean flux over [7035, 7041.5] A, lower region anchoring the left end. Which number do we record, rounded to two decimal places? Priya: -0.19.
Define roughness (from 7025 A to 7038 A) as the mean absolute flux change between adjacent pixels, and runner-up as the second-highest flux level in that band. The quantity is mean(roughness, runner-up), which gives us 9.69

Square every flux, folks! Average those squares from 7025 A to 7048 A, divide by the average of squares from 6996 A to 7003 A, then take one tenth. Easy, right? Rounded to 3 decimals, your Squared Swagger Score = 0.095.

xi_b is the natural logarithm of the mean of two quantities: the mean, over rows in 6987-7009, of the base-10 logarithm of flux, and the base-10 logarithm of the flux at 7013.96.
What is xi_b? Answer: 0.251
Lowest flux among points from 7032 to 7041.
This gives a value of 18.95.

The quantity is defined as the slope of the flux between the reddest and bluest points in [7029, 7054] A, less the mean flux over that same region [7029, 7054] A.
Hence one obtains -18.95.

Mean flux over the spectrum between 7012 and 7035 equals 19.1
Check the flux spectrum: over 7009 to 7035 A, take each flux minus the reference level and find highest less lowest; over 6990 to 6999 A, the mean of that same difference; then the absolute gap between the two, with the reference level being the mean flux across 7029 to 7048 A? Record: 0.27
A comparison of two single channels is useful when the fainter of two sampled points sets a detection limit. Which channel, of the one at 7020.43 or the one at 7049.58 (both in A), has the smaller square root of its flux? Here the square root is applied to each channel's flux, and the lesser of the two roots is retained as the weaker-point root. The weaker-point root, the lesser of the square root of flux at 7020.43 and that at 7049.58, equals 4.33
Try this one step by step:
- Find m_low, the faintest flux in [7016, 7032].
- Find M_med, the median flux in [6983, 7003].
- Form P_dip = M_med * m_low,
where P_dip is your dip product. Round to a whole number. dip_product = 374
